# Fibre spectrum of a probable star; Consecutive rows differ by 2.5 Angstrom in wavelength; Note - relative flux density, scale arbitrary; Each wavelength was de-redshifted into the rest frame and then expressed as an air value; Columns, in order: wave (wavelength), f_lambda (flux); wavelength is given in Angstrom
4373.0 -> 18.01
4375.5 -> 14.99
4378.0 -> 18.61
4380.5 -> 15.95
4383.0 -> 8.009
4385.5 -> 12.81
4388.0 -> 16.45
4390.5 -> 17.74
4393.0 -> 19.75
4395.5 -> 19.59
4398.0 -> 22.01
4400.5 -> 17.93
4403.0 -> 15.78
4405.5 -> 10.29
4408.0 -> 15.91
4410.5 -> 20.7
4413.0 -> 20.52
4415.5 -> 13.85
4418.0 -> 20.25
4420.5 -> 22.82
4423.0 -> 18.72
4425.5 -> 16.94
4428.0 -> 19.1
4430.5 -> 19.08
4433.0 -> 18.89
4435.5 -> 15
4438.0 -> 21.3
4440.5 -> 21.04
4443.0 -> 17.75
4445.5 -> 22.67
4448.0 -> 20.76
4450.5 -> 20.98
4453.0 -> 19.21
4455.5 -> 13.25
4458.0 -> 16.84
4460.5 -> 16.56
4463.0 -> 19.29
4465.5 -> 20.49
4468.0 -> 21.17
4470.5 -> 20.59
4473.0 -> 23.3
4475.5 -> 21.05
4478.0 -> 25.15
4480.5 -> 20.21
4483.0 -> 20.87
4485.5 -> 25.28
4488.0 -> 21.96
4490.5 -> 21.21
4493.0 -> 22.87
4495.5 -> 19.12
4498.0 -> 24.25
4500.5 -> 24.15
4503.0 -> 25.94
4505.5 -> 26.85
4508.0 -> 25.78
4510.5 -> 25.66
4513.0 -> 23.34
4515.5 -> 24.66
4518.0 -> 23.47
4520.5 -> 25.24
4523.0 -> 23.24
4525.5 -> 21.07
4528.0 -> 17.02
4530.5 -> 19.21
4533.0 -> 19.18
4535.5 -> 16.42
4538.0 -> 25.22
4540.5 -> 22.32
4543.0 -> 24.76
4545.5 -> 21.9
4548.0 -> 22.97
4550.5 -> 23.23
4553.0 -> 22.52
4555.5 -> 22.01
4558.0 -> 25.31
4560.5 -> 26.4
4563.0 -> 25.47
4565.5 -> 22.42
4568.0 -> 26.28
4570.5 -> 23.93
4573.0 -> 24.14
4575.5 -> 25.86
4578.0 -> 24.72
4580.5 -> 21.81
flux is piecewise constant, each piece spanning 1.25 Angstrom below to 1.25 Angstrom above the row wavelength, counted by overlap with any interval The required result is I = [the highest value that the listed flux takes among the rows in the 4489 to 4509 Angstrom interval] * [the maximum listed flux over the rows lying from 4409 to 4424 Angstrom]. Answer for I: 613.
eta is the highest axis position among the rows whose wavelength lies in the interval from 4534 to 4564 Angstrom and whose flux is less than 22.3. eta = 4555.5 Angstrom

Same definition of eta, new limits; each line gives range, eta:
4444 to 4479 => 4475.5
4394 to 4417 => 4415.5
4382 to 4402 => 4400.5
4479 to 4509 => 4495.5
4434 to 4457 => 4455.5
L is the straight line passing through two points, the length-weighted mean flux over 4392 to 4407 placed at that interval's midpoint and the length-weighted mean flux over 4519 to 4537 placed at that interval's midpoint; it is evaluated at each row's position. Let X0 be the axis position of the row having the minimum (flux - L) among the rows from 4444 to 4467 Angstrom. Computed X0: 4455.5 Angstrom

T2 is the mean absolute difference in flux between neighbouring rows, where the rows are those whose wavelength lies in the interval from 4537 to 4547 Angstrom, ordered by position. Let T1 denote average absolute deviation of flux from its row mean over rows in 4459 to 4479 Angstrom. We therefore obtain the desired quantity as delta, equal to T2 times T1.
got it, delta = 4.7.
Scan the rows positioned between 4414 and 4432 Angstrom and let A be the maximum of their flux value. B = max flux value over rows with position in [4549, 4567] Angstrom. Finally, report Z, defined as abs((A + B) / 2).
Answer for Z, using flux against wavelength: 24.6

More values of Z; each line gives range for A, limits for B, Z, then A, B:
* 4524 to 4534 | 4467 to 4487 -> 23.2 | 21.07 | 25.28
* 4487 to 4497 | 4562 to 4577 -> 24.6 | 22.87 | 26.28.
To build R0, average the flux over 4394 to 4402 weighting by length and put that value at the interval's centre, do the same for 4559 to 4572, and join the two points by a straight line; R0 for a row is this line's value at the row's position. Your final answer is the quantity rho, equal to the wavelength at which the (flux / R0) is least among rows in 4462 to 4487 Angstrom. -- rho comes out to 4463.0 Angstrom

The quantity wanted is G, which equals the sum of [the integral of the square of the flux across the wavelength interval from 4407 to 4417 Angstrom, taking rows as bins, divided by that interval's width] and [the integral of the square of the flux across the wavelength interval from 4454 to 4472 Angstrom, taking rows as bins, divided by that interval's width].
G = 673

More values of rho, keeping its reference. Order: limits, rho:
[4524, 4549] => 4535.5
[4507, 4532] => 4528.0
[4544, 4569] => 4555.5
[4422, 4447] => 4435.5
